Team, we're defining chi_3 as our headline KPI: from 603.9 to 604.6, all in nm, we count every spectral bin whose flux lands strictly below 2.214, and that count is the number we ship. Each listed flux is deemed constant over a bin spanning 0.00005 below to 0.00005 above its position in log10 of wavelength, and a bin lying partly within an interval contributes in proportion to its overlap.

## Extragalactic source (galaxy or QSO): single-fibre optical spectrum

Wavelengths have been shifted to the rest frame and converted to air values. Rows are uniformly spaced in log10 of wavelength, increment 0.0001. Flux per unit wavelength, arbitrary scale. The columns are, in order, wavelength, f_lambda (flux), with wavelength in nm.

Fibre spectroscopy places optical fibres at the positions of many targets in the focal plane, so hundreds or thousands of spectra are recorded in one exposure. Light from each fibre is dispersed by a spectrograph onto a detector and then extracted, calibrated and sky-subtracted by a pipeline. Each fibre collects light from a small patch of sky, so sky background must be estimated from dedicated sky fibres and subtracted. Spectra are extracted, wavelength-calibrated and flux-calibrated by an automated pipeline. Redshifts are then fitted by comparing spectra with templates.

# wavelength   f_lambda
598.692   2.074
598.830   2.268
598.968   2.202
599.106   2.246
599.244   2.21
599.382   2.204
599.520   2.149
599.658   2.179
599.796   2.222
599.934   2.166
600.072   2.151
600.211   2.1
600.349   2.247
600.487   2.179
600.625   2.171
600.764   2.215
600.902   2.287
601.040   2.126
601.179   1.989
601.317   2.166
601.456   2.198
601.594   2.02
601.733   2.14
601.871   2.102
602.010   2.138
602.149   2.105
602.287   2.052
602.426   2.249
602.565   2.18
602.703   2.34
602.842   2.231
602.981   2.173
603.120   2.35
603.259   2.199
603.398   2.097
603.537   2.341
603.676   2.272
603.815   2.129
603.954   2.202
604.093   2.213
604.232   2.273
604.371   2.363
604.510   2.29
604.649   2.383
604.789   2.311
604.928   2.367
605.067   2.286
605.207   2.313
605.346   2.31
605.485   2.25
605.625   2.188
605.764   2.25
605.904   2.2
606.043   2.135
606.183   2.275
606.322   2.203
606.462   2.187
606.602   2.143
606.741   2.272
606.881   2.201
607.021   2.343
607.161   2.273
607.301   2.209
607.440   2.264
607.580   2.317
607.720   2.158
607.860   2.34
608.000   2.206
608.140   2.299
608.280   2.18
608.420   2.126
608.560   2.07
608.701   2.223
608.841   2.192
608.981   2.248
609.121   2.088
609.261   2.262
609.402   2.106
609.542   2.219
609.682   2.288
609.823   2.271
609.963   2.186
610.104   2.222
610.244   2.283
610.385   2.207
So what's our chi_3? 2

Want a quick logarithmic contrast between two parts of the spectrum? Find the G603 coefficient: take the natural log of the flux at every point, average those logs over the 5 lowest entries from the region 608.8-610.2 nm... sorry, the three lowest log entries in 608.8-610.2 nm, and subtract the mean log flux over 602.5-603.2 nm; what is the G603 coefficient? -0.06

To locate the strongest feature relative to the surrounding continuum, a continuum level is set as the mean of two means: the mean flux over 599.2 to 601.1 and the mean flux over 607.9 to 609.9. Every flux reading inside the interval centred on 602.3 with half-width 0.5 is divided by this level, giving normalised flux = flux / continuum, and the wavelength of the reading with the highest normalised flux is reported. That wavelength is 602.703 nm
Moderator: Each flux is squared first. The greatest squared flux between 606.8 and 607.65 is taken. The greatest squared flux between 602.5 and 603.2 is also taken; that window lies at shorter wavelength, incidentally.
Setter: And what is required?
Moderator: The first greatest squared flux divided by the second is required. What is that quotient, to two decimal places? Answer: 0.99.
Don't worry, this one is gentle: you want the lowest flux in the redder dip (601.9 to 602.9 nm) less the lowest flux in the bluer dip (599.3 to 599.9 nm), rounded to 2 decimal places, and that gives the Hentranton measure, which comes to -0.10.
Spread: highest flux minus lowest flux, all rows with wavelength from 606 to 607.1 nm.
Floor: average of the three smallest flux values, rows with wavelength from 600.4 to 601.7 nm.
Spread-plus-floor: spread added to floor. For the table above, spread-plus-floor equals 2.25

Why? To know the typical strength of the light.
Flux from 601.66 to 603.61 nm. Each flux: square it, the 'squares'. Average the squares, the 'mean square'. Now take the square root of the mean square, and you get 2.19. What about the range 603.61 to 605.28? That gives 2.28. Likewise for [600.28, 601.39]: 2.17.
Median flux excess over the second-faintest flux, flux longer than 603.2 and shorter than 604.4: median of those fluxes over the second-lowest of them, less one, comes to 0.039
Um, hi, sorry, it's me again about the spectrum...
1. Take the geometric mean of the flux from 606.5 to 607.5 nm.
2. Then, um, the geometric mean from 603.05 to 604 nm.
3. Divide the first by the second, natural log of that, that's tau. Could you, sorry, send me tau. 0.01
